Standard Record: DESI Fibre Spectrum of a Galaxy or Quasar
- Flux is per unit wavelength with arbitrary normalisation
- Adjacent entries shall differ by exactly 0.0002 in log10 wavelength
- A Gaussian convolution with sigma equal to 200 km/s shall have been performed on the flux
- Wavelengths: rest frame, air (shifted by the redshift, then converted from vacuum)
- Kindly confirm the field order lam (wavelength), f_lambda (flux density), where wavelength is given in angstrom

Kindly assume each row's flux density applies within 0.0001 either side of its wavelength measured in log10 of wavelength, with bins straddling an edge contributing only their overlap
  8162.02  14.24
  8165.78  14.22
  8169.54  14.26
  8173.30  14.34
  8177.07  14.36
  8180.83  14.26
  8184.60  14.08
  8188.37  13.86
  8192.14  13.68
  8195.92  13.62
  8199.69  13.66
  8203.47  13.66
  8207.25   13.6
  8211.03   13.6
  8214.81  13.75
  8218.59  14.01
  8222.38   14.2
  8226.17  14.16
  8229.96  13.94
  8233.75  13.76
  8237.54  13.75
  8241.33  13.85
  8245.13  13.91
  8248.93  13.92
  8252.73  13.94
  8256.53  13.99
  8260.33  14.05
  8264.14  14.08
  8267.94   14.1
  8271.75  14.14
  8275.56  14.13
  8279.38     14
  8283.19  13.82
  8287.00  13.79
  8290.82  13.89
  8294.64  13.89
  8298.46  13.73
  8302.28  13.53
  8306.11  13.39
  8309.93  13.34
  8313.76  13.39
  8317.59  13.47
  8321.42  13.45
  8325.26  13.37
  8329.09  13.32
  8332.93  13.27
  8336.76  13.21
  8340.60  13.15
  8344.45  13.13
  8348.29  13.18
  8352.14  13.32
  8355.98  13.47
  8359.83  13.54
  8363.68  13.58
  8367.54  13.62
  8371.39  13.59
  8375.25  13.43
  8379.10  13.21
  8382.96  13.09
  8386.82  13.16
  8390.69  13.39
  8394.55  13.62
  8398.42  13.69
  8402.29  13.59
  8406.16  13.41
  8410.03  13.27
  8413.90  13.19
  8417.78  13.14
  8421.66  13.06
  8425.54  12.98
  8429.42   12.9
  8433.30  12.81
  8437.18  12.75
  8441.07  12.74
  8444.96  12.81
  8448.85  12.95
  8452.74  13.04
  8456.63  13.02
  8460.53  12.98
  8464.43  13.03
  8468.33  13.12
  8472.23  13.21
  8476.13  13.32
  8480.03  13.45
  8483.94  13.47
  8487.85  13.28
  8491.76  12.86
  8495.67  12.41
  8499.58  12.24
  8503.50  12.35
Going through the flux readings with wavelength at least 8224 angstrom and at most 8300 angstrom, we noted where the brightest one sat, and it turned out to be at 8226.17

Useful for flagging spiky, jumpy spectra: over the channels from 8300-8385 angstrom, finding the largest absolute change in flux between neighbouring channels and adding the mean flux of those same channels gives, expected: 13.6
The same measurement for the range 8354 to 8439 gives 13.5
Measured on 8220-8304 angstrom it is 14.2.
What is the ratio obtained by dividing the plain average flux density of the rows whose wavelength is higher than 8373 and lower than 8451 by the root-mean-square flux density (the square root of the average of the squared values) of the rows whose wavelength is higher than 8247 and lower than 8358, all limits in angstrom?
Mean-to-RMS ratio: 0.965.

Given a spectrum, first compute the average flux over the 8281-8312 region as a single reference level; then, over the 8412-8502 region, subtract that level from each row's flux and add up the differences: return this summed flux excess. -16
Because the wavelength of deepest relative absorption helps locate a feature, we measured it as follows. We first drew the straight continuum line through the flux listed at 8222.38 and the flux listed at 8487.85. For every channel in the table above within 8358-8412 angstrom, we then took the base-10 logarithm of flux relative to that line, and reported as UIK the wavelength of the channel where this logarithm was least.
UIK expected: 8382.96 angstrom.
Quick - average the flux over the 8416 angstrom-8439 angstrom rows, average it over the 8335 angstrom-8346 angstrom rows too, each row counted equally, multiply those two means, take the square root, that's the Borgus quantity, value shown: 13.05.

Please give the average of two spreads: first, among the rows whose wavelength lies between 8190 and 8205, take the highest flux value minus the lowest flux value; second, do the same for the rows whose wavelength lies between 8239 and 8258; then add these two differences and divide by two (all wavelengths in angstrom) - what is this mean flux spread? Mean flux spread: 0.10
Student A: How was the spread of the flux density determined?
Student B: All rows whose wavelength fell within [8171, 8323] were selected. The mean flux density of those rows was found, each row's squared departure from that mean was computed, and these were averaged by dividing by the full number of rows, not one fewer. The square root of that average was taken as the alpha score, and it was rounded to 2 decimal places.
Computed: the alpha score 0.26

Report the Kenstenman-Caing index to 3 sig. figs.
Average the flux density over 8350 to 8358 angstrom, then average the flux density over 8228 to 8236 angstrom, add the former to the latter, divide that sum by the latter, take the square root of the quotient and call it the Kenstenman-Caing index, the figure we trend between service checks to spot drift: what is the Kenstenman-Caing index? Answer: 1.40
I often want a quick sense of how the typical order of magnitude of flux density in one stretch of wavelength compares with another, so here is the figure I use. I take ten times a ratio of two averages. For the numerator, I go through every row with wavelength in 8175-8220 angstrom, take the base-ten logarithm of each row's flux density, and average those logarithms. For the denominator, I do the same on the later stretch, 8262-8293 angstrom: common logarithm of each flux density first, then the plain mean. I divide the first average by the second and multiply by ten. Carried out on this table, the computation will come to 10.0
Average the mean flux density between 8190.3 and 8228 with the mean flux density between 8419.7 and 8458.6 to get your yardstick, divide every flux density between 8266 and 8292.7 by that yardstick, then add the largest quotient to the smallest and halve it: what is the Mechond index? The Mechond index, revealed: 1.05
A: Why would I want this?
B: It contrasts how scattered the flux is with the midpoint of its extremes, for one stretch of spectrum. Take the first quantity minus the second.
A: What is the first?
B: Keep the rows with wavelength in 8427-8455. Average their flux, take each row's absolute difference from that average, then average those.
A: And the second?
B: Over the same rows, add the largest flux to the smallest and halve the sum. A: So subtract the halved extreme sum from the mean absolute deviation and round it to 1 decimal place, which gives -12.8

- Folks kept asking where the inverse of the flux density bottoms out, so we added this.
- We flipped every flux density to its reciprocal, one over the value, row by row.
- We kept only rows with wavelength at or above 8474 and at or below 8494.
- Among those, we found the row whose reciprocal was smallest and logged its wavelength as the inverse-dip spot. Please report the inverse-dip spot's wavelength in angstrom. 8483.94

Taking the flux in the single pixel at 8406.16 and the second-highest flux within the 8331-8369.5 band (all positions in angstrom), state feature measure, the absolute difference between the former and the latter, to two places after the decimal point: 0.17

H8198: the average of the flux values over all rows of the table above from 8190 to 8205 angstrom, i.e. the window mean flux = 13.7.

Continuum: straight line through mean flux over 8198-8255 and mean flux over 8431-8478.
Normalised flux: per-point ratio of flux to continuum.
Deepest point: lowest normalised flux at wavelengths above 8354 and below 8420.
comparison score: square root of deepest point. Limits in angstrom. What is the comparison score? 0.994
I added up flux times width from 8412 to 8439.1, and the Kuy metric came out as 352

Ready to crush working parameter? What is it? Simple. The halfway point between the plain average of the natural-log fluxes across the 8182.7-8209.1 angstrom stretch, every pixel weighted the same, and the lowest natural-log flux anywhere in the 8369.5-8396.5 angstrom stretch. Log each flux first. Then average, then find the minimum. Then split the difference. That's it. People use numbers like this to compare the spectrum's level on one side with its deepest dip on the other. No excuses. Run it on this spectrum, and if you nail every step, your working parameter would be 2.60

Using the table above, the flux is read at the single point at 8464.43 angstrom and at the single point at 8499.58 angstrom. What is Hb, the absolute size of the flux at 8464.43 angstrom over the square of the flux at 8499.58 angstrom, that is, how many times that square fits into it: 0.087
